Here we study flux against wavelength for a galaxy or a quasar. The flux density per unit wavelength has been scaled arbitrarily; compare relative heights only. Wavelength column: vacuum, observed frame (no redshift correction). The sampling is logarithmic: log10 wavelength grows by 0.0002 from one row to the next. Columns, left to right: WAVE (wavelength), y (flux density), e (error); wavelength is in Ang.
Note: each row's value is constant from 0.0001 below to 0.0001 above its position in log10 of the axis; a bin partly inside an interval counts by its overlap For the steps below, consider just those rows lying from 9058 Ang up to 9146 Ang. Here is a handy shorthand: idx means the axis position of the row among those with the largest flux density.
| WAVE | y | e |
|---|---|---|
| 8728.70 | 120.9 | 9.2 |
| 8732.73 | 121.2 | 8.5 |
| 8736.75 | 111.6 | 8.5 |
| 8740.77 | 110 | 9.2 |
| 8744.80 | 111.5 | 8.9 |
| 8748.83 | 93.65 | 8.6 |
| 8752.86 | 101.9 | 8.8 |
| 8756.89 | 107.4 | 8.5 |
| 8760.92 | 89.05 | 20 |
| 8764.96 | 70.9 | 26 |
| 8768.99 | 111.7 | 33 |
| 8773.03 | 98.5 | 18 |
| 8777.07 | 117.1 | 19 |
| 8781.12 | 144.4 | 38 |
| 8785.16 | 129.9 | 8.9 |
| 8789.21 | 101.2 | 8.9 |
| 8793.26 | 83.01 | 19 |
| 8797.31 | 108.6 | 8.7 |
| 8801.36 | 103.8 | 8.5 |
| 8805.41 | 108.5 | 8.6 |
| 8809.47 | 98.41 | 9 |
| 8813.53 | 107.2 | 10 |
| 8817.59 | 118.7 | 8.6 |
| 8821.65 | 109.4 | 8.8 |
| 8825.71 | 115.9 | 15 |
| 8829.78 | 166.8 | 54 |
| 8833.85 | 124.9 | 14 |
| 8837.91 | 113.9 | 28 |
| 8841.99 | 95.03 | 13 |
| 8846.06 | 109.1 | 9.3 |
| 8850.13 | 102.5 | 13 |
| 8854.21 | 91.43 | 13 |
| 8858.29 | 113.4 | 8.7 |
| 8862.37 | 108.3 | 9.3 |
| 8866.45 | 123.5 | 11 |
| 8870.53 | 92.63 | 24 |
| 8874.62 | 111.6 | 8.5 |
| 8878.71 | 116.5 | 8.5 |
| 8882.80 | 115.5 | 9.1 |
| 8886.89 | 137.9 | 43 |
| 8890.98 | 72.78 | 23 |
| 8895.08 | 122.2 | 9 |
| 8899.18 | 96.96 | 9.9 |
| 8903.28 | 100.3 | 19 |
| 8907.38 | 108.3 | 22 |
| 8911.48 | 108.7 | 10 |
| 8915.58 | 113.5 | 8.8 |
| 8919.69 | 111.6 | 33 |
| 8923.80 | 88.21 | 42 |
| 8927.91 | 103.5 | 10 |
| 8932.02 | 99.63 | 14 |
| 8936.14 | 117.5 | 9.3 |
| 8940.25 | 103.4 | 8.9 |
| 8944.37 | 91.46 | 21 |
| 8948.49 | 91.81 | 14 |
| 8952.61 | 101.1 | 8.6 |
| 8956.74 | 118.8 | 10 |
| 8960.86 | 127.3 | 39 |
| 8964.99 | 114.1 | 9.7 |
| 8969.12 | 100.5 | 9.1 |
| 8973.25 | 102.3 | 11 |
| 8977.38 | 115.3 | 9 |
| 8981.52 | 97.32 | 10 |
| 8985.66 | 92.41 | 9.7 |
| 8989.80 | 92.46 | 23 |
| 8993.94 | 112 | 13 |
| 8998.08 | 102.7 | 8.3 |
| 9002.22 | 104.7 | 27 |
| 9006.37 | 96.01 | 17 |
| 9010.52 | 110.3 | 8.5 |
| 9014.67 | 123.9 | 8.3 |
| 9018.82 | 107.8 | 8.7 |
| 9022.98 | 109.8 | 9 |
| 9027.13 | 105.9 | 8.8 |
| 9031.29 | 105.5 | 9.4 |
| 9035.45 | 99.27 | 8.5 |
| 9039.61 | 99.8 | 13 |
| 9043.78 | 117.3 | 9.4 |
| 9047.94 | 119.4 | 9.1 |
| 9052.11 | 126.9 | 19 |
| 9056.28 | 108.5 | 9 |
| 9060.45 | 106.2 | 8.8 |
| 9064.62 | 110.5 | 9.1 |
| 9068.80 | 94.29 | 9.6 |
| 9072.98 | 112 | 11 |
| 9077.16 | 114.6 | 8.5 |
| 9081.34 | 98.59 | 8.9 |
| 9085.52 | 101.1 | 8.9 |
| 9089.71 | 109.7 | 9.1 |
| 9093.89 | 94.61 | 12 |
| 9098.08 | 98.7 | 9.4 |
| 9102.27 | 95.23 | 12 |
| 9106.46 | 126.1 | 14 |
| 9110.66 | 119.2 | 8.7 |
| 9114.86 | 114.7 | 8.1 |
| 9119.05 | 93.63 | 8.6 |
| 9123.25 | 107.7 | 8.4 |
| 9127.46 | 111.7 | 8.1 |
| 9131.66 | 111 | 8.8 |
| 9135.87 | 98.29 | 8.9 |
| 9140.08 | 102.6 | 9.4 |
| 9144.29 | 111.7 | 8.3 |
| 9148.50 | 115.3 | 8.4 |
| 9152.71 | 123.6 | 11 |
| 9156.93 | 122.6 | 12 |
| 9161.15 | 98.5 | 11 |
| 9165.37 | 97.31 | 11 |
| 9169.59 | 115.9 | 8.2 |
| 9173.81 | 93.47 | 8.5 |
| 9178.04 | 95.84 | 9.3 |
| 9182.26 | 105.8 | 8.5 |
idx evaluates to 9106.46 Ang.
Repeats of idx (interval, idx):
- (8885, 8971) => 8886.89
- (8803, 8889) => 8829.78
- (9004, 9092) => 9052.11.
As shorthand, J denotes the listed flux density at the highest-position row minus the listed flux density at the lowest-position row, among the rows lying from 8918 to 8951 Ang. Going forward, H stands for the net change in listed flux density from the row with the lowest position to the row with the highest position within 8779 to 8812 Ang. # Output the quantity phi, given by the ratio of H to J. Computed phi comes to 2.3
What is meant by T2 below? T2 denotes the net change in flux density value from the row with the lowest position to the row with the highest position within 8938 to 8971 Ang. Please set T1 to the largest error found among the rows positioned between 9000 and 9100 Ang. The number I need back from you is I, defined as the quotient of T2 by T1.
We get -0.1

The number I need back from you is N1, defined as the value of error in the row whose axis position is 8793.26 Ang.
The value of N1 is 19.0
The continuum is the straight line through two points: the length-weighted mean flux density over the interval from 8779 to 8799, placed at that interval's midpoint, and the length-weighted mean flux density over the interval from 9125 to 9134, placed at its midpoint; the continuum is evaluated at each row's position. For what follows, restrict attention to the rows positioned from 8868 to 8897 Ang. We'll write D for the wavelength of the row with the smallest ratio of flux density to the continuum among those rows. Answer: 8890.98 Ang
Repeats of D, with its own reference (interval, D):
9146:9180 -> 9173.81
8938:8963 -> 8944.37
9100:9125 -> 9119.05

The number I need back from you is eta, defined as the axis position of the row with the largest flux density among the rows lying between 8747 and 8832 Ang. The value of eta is 8829.78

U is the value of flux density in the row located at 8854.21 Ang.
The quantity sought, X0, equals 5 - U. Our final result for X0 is -86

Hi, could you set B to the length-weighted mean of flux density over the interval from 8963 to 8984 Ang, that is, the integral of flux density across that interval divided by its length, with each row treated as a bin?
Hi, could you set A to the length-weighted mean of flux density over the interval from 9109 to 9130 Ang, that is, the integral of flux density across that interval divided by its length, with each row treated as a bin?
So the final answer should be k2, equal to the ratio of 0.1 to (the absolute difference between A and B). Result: 0.028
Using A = 109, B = 106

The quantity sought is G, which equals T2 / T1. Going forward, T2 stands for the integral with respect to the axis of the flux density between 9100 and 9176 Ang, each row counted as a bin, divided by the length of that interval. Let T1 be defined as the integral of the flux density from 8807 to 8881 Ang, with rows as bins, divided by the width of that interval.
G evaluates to 0.97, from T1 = 112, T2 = 109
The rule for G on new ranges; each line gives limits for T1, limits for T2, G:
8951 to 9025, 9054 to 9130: 0.99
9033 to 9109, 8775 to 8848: 1.06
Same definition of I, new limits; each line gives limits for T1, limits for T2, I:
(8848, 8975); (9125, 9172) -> 0.1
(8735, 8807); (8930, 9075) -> 0.3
